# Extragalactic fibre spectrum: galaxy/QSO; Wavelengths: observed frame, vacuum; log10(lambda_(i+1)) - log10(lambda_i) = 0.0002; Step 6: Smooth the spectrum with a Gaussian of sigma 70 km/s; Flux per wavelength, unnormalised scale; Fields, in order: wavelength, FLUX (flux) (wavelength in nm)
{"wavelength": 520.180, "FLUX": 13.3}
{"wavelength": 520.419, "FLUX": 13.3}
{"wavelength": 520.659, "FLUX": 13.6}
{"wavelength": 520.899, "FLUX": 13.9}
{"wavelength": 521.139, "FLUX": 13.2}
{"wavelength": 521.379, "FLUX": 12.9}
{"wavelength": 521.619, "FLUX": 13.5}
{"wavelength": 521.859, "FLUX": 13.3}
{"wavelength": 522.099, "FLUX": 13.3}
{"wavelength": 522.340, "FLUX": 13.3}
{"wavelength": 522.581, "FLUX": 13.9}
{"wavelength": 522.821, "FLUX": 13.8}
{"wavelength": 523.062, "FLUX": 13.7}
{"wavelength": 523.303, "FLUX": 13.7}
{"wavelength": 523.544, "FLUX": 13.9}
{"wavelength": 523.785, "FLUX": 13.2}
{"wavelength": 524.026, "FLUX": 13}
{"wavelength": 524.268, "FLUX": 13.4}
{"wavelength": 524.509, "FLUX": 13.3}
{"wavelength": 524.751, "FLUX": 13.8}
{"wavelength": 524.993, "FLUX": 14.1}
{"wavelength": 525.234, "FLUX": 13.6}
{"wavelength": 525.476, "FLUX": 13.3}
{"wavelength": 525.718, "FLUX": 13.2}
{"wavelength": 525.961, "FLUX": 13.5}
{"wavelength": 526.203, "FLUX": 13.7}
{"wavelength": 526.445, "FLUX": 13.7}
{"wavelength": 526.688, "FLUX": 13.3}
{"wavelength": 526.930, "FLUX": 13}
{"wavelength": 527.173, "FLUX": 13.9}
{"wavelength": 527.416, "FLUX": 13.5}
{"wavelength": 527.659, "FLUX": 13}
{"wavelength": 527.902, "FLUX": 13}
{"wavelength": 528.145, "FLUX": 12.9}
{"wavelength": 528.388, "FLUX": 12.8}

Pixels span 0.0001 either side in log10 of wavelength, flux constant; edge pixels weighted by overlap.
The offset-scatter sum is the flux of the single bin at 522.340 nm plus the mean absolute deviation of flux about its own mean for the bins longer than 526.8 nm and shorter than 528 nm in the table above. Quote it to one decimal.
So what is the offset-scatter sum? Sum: 13.6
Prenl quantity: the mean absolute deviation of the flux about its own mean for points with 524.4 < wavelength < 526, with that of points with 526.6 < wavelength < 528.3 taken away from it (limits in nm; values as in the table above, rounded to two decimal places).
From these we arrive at -0.04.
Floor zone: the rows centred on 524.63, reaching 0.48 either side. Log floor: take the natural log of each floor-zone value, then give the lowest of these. 2.59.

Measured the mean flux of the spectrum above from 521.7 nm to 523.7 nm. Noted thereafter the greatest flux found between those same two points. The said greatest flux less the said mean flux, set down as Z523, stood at 0.3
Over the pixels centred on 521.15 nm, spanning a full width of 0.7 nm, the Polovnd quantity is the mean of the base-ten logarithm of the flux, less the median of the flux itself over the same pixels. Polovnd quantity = -12.1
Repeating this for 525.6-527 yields -12.3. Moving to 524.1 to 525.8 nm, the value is -12.3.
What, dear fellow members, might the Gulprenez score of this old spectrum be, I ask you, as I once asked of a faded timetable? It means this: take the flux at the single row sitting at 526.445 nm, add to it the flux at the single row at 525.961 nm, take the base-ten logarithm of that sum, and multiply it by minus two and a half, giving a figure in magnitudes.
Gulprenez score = -3.59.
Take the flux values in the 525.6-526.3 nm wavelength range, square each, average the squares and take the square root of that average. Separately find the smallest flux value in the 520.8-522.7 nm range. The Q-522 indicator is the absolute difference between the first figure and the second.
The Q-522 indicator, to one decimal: 0.6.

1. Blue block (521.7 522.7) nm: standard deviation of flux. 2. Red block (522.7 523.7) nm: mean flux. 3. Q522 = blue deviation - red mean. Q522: -13.5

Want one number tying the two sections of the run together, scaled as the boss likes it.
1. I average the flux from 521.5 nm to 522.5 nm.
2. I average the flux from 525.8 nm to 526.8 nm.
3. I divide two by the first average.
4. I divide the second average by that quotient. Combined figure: 90.4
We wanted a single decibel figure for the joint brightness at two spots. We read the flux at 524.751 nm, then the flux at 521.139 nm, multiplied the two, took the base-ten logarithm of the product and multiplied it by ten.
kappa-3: 22.60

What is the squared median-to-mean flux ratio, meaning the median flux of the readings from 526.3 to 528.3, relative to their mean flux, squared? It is 0.979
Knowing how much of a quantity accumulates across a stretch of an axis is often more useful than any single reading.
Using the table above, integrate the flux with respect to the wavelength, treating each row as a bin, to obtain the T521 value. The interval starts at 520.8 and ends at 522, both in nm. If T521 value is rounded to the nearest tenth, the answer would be 16.0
